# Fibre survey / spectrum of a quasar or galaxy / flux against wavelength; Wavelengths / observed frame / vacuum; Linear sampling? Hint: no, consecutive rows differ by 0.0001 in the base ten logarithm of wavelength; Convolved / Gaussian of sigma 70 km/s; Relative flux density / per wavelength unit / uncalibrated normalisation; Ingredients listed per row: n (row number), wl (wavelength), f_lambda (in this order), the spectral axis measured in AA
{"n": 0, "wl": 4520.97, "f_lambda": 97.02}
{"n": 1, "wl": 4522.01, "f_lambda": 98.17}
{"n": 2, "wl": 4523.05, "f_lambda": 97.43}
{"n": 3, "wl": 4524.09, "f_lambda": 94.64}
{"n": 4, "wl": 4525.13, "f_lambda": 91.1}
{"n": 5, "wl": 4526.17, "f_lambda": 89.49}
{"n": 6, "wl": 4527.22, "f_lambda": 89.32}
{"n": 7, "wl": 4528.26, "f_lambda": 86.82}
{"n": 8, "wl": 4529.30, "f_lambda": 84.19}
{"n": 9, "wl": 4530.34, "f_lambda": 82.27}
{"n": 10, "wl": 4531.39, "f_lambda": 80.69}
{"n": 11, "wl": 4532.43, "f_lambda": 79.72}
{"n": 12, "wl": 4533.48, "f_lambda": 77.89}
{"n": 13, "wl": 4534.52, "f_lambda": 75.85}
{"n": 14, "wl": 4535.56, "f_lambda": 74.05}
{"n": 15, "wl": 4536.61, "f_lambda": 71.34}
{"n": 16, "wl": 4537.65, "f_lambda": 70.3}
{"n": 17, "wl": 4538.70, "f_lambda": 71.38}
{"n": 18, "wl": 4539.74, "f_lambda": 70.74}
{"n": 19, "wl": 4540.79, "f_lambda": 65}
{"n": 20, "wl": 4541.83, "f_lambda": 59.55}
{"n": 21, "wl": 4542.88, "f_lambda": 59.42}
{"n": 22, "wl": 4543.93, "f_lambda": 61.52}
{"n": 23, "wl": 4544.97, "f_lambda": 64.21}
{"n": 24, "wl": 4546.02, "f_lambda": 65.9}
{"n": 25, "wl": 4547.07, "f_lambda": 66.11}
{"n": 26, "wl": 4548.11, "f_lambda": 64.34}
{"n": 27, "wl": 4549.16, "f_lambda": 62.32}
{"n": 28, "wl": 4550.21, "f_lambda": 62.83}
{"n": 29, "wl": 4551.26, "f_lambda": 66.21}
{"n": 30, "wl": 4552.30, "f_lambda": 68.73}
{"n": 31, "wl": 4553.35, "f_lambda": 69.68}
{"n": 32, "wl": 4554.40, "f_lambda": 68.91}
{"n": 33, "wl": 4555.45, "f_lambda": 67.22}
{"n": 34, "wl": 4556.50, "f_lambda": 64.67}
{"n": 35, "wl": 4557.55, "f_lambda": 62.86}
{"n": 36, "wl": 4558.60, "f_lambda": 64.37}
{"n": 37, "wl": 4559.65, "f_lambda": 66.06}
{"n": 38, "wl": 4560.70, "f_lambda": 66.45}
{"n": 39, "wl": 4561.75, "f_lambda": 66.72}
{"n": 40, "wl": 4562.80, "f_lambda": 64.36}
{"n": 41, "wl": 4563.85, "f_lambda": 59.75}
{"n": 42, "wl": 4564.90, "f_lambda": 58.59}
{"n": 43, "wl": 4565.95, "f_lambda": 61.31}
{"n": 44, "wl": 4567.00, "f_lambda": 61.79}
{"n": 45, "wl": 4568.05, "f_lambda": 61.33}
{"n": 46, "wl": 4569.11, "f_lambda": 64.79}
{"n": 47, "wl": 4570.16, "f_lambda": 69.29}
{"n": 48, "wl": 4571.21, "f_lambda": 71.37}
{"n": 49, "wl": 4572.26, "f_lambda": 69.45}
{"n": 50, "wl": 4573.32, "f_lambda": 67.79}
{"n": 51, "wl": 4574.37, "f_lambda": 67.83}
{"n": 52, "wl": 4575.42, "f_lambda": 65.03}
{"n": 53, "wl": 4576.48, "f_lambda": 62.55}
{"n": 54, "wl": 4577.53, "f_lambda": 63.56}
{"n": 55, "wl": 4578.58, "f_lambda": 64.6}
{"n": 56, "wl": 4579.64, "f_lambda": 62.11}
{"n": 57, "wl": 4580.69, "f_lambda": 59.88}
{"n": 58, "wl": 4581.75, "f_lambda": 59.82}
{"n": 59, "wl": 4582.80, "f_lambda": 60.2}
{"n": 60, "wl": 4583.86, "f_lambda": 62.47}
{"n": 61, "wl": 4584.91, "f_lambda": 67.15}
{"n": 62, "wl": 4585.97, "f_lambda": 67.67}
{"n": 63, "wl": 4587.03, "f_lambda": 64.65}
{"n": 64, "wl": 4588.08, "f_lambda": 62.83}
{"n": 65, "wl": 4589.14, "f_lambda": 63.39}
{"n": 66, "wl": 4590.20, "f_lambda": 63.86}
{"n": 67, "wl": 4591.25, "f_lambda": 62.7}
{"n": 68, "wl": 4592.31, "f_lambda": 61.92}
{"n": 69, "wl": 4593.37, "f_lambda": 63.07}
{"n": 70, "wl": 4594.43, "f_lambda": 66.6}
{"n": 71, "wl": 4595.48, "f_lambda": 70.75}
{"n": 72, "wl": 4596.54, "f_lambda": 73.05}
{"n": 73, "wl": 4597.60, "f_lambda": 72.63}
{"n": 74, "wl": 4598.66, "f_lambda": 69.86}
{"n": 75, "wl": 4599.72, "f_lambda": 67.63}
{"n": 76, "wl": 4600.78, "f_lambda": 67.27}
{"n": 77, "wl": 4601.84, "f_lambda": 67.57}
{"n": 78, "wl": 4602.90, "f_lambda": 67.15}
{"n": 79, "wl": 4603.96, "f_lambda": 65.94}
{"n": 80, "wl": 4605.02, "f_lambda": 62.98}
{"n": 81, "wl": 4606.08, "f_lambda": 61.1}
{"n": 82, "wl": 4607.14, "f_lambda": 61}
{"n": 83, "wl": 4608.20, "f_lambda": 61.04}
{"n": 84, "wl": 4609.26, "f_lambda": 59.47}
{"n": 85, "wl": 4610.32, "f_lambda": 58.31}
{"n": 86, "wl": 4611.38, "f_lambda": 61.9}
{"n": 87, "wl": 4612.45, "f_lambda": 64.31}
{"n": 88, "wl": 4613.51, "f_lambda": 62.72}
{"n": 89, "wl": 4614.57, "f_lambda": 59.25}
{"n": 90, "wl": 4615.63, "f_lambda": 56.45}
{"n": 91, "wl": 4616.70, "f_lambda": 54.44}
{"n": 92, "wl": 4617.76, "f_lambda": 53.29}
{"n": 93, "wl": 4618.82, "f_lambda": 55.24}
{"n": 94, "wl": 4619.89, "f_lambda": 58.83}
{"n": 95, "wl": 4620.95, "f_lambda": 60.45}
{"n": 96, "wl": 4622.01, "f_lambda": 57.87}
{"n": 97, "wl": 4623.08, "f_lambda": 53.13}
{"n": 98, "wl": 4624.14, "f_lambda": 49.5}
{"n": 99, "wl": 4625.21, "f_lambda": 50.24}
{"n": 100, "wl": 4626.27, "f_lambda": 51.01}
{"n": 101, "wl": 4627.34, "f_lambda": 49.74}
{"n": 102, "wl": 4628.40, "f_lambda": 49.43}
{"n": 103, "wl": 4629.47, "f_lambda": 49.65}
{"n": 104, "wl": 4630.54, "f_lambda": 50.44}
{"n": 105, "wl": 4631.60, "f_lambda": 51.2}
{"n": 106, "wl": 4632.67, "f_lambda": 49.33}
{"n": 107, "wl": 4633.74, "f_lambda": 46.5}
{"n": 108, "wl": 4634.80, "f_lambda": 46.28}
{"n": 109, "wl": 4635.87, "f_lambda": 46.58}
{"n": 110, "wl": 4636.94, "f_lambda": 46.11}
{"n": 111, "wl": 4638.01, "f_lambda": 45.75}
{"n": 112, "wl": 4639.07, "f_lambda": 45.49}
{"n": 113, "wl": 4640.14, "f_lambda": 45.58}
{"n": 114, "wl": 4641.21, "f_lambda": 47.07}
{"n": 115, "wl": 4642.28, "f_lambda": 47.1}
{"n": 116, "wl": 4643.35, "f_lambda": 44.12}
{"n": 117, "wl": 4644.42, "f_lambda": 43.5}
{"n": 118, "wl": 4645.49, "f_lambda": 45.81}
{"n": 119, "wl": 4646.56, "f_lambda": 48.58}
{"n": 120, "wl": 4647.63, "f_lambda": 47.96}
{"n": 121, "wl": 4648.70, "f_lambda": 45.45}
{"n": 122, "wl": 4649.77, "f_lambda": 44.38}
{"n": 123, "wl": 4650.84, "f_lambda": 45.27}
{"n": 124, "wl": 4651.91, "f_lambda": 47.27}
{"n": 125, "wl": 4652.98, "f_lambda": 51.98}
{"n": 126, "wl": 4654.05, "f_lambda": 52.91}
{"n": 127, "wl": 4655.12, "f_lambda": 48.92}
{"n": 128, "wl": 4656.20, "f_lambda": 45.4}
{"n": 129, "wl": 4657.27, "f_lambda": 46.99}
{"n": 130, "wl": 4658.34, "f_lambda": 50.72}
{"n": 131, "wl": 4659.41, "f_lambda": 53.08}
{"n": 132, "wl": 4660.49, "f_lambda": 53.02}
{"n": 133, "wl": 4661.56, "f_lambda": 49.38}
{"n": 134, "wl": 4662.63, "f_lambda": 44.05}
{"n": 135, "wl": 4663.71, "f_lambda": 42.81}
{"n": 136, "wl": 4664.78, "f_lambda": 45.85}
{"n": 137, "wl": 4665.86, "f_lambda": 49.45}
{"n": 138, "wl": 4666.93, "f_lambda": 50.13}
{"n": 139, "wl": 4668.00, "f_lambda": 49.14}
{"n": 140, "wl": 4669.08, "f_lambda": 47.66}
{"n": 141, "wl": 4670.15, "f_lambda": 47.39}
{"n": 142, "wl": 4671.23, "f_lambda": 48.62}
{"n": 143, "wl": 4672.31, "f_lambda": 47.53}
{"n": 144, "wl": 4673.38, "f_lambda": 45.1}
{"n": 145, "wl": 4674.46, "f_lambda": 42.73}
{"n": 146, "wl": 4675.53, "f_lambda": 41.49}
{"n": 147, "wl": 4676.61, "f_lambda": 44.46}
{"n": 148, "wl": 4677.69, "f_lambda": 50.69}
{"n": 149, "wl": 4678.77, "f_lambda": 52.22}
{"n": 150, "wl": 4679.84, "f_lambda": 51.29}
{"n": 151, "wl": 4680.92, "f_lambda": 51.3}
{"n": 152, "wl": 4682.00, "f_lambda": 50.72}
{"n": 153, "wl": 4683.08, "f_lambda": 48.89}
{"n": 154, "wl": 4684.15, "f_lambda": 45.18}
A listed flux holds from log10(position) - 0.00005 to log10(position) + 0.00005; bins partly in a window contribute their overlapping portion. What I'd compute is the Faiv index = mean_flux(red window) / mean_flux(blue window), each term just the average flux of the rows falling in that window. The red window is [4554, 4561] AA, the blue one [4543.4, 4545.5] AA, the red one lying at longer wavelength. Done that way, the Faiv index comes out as 1.05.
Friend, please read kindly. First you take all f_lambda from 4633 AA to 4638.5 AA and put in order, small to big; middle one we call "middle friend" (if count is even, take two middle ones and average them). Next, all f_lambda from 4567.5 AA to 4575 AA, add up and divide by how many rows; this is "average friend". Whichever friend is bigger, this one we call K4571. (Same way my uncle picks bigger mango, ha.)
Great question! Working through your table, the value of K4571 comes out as 67.4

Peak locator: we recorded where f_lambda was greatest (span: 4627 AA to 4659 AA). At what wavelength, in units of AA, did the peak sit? 4654.05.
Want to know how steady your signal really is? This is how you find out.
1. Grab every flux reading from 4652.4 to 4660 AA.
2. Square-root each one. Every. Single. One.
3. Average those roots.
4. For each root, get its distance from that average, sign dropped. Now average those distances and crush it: 0.18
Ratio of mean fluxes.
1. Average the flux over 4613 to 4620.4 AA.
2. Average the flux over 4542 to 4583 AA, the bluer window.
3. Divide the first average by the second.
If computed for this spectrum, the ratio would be 0.89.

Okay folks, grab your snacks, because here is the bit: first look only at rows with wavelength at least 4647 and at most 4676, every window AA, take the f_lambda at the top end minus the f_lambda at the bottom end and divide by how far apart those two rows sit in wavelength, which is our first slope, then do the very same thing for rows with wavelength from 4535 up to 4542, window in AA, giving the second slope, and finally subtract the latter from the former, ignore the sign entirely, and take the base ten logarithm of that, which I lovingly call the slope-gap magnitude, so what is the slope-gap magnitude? 0.32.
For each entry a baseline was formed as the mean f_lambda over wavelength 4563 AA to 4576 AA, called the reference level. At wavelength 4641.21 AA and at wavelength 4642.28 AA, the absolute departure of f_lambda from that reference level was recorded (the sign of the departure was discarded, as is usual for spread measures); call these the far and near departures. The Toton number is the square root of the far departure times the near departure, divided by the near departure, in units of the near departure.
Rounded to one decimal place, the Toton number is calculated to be 1.0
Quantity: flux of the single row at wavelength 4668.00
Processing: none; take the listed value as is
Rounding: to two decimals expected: 49.14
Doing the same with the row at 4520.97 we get 97.02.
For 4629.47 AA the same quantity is 49.65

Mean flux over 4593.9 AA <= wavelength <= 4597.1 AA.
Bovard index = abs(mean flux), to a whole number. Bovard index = 70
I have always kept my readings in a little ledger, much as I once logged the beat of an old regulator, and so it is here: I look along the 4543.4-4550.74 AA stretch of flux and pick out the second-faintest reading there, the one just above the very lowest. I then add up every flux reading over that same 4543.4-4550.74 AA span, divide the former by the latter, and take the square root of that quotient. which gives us 0.37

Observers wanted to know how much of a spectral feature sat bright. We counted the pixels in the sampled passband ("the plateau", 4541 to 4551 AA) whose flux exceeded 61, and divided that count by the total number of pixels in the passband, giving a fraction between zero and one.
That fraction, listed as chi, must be 0.8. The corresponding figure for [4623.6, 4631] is 0.0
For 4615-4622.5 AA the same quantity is 0.0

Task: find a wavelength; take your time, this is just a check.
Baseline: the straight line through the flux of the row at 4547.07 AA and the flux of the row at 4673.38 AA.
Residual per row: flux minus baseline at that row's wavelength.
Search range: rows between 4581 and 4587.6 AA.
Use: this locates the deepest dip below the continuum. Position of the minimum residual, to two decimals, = 4581.75 AA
